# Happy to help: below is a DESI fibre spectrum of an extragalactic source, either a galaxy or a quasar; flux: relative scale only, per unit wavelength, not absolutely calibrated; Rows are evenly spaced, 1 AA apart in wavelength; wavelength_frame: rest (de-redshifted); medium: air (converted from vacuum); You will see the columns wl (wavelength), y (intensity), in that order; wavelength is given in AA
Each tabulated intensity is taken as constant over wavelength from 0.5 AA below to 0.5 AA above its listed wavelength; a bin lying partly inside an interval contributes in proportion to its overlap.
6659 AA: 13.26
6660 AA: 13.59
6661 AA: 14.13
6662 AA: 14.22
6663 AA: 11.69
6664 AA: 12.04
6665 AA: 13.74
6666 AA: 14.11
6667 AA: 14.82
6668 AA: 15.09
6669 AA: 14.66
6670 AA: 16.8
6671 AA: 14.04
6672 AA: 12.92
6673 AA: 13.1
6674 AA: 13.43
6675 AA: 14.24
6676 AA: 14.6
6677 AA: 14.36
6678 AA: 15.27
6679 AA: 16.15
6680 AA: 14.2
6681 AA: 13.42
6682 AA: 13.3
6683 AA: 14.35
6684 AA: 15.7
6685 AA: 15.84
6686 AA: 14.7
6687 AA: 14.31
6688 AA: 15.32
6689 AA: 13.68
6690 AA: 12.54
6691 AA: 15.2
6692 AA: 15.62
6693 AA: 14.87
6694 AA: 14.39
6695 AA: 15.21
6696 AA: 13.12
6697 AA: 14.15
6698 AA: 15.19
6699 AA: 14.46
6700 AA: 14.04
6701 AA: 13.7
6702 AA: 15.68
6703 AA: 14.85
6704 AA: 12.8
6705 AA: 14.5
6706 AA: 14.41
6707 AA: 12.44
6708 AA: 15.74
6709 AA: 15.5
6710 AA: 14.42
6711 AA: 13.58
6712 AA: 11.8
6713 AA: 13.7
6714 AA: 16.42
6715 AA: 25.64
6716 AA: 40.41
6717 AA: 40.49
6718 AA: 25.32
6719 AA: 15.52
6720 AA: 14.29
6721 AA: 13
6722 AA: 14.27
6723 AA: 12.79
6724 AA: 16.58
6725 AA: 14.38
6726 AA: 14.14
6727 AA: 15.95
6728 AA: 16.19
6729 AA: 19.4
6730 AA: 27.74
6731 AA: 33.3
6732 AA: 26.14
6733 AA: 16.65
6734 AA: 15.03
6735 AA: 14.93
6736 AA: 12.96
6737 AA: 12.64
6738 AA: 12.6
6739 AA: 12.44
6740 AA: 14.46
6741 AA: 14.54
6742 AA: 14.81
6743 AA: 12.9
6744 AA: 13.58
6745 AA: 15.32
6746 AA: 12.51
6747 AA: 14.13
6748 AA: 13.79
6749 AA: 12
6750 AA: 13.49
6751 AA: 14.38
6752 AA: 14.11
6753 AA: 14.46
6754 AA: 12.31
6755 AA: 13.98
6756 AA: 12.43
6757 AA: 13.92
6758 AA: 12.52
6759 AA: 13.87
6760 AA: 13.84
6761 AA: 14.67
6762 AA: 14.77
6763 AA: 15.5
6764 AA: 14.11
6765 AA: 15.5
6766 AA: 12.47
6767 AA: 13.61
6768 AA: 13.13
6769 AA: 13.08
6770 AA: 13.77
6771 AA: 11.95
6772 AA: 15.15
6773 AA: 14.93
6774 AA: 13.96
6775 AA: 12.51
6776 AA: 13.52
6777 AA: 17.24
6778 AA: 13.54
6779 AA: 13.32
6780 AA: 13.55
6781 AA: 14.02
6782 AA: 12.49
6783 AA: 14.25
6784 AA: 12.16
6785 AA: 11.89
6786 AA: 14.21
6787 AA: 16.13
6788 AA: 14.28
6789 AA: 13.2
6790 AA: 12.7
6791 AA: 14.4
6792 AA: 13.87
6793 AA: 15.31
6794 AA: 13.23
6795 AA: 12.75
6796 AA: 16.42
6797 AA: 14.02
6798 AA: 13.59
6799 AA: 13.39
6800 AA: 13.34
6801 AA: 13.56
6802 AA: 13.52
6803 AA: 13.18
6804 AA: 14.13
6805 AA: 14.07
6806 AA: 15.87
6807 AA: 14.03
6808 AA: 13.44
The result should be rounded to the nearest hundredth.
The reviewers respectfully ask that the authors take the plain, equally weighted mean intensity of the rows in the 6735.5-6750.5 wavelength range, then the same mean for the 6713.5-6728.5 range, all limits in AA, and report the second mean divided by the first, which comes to 1.46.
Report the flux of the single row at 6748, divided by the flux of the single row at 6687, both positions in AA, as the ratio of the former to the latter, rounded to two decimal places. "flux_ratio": 0.96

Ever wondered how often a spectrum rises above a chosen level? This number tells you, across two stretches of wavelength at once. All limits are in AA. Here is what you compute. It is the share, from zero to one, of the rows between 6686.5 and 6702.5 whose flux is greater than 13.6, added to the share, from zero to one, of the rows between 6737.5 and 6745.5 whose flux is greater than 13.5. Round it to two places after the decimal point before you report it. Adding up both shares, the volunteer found 1.50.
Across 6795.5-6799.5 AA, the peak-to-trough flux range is 3.0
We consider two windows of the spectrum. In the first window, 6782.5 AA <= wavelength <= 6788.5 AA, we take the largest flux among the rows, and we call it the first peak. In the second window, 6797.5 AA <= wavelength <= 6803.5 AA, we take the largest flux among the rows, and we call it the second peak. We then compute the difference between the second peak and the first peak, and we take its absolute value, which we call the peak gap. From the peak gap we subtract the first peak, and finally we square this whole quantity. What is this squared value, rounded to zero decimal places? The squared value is 185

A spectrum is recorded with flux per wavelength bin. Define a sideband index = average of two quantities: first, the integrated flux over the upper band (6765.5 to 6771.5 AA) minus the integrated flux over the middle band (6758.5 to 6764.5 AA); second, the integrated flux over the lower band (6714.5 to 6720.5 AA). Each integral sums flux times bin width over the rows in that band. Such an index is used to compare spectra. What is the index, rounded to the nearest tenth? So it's 76.5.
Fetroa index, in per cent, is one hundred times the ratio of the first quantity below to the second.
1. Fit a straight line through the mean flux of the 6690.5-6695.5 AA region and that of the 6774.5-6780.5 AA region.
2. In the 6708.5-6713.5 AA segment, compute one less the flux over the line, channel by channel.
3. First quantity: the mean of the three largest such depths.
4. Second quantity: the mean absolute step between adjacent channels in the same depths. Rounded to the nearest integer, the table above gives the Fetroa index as 128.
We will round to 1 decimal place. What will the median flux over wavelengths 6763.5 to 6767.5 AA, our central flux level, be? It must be 13.9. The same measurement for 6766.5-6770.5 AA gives 13.4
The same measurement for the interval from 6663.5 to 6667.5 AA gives 13.9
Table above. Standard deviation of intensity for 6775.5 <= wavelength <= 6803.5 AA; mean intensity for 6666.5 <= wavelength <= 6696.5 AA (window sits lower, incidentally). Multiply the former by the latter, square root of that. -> 4.2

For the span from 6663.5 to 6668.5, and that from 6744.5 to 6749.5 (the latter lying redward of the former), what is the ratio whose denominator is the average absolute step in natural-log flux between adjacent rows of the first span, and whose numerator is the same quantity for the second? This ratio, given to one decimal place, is 2.2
